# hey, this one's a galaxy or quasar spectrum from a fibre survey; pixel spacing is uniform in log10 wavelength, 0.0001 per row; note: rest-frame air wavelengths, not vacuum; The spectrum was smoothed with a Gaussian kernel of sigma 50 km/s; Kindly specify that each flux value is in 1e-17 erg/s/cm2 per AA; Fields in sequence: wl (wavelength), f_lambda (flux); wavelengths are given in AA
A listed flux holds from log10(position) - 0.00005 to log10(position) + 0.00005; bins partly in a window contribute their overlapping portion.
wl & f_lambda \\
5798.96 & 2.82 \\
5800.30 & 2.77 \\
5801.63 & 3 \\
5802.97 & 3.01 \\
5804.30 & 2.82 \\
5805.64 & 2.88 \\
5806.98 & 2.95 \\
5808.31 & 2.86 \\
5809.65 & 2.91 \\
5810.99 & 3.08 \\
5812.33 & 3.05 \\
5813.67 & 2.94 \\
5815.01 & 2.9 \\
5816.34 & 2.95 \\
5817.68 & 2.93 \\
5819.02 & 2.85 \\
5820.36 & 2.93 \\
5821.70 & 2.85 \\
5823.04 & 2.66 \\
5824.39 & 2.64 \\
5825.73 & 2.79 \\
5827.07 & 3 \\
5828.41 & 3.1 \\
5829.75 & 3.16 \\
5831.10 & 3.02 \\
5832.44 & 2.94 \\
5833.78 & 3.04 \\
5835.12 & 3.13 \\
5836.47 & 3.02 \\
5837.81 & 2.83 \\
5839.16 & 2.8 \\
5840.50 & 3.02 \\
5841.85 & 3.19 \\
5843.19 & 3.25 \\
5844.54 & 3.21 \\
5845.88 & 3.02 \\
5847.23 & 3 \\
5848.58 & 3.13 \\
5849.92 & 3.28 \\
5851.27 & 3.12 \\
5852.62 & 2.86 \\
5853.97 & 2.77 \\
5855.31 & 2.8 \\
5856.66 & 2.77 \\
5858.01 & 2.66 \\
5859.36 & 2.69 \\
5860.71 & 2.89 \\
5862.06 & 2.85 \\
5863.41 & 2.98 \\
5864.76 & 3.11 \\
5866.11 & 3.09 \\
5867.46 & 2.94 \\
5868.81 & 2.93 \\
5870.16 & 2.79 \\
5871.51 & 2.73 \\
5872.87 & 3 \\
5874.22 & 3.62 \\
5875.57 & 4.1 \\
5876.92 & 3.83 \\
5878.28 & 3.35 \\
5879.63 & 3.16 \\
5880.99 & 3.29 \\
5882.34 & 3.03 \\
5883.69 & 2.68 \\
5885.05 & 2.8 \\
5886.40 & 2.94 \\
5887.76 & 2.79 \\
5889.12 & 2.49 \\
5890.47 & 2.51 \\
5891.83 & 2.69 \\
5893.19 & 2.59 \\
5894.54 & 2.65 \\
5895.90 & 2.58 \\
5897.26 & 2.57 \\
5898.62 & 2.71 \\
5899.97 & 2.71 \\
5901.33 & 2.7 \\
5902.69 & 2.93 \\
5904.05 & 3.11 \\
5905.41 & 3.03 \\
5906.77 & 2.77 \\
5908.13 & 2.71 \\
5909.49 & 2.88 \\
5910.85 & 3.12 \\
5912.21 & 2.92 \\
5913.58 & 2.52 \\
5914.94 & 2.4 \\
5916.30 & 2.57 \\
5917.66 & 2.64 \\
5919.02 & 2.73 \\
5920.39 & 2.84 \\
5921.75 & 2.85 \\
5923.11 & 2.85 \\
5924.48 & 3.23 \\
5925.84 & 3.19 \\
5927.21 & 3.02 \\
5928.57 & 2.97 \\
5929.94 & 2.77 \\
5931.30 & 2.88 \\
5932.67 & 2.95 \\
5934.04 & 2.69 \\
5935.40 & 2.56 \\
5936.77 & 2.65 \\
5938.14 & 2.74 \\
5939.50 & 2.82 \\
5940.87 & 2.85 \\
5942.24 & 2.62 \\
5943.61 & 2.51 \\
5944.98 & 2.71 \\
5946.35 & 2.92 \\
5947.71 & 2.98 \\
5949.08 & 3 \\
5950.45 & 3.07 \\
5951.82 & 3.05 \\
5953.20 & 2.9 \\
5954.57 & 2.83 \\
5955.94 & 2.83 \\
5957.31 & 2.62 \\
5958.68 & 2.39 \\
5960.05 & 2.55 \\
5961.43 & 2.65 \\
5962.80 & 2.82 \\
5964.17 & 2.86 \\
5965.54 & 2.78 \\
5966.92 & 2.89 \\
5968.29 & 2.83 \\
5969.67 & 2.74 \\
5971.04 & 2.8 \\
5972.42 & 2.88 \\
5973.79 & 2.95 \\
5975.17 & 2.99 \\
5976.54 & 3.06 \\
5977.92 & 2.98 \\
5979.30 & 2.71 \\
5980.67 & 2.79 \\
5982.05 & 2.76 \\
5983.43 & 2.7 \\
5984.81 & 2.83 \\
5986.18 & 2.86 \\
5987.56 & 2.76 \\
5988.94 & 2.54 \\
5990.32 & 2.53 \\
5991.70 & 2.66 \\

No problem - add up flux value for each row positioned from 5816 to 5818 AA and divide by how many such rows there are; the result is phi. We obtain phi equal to 2.94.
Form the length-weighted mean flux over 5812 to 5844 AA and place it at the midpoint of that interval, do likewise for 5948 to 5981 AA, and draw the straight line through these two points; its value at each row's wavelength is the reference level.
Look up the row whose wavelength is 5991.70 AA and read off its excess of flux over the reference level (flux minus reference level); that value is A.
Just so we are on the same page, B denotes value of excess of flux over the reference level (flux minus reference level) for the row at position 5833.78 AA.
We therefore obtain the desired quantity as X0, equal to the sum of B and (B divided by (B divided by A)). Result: -0.06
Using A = -0.15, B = 0.09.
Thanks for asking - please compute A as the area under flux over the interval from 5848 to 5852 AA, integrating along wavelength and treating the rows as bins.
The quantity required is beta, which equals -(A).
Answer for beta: -13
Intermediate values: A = 13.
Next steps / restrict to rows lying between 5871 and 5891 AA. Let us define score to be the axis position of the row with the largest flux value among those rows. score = 5875.57 AA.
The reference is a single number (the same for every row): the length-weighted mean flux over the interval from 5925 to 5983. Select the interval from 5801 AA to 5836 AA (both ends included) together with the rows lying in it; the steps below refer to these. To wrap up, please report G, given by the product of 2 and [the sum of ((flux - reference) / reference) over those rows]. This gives 2.1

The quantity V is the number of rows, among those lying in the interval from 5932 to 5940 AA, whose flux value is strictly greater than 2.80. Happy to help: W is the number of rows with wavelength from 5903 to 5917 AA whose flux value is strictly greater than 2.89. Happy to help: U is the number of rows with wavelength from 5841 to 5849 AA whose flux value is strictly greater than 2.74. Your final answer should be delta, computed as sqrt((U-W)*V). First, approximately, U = 6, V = 2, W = 4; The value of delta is 2.0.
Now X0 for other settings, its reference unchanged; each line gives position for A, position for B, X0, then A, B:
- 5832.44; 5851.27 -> 0.17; -0.01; 0.18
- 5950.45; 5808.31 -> 0.11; 0.22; -0.12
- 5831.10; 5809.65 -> 0.00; 0.06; -0.06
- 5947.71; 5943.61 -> -0.21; 0.13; -0.34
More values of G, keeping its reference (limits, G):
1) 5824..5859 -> 2.9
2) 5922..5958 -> 0.6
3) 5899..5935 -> 0.4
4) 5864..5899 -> 2.5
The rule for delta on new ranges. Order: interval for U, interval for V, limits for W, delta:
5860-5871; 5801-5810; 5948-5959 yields 5.3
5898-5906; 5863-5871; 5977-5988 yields 3.2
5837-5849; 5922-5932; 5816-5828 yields 5.5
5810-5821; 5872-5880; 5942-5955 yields 3.5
